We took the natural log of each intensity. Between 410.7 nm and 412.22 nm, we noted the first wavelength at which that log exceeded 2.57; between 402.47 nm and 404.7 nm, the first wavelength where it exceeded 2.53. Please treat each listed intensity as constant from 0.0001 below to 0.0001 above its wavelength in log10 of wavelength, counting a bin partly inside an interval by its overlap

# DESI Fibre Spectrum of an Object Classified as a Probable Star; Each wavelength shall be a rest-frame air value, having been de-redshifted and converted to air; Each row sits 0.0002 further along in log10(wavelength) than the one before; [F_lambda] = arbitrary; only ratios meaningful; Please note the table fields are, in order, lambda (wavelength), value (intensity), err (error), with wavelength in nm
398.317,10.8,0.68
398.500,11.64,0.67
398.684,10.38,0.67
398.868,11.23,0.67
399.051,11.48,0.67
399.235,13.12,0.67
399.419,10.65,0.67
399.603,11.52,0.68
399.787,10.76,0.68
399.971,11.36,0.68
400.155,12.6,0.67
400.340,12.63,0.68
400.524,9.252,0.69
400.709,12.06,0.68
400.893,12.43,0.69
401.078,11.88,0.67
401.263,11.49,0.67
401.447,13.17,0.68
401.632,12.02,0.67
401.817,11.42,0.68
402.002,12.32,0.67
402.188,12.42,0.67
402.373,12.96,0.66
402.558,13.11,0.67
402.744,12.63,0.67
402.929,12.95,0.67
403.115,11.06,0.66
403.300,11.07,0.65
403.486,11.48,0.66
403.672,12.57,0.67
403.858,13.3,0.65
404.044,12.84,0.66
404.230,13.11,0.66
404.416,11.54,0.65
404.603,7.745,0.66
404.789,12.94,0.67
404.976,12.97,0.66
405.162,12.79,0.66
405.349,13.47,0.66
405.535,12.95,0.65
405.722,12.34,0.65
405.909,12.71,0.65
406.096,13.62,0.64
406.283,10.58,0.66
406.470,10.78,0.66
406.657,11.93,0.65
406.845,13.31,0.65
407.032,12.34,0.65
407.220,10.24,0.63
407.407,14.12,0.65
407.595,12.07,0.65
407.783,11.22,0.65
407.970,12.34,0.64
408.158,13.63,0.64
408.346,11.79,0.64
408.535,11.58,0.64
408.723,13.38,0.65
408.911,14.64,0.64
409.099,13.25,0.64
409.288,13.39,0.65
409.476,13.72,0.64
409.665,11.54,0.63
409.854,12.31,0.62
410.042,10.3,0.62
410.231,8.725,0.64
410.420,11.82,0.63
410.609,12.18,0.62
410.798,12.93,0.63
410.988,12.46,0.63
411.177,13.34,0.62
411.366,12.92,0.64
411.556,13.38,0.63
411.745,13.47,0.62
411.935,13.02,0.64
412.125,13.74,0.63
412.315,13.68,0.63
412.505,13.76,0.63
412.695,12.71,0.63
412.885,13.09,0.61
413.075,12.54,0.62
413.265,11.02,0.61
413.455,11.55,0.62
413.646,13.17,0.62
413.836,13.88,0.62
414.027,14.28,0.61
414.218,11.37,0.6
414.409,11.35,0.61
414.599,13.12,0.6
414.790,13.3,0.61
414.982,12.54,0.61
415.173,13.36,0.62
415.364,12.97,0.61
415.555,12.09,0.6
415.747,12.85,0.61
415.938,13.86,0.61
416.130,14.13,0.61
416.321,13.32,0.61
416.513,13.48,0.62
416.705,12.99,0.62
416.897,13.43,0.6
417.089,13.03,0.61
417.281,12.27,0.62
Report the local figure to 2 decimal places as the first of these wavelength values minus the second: 8.62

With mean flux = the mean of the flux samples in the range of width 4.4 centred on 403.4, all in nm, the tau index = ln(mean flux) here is 2.51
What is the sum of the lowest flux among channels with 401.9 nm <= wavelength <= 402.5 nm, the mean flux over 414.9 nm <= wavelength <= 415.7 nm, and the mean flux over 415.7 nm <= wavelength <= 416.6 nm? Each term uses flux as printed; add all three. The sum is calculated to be 38.6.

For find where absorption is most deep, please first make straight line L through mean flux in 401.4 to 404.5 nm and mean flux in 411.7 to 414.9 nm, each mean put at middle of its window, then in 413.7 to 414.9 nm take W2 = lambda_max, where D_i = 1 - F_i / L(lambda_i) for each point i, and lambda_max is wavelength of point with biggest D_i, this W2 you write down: 414.409 nm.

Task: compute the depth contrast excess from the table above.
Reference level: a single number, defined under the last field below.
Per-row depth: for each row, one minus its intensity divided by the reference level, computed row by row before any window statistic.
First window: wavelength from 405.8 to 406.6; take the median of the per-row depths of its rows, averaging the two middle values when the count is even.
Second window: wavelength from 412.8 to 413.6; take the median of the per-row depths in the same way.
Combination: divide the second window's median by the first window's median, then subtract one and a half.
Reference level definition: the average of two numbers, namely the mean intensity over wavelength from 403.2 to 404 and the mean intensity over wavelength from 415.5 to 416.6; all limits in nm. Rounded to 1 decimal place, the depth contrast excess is -0.8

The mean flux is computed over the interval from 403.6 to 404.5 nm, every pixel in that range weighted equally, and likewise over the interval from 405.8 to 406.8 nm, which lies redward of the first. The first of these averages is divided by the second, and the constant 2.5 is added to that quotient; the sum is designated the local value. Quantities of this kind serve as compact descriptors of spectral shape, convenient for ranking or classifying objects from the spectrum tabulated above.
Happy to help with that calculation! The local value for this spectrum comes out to 3.56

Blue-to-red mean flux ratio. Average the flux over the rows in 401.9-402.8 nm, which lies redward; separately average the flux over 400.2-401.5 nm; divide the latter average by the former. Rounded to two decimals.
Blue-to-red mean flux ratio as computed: 0.93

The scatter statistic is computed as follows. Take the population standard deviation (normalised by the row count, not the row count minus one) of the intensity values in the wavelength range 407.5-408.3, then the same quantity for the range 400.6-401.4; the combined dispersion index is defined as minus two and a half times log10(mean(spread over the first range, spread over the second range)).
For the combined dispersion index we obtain 0.6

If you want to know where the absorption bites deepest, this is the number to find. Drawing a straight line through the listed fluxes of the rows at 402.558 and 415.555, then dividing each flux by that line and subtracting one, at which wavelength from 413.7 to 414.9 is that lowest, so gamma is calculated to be 414.409 nm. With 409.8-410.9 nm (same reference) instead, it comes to 410.231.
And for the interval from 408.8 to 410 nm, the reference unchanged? 409.665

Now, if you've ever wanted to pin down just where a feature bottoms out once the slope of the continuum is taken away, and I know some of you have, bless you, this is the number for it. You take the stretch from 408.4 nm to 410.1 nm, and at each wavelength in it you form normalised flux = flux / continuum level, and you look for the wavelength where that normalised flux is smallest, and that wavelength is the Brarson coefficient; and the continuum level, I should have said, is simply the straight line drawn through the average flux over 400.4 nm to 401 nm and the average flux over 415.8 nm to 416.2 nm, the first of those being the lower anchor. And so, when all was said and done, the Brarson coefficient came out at 410.042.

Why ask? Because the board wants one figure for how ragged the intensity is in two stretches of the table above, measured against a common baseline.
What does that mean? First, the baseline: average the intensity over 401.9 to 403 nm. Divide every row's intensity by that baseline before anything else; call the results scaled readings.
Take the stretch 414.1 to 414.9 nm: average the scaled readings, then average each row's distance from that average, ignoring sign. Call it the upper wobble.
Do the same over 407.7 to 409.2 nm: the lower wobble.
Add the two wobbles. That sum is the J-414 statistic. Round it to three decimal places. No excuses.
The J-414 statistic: 0.151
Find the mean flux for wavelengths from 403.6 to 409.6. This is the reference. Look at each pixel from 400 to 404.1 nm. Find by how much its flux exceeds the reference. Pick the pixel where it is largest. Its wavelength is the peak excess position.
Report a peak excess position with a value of 403.858 nm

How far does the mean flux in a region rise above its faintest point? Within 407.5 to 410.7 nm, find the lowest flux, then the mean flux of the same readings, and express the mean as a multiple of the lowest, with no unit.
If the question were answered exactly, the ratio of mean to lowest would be 1.40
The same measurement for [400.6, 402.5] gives 1.07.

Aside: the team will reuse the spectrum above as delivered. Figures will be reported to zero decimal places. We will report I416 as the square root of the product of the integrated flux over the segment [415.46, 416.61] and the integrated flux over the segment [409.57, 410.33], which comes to 11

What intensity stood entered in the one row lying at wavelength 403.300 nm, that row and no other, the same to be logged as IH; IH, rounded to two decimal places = 11.07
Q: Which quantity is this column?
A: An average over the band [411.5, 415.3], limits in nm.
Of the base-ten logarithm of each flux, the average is 1.11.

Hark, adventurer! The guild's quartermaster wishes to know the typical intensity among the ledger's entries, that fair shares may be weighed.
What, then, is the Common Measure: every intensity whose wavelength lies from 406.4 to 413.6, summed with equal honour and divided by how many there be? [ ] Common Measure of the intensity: 12.5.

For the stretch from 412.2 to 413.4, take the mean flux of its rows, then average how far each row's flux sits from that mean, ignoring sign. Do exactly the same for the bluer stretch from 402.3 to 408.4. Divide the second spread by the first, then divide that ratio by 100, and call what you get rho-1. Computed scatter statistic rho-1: 0.013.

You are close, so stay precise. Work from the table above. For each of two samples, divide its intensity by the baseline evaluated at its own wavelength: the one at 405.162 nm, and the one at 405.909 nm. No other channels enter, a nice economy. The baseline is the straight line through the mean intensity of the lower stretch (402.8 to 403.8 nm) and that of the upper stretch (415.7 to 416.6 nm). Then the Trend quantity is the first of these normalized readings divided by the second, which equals 1.01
